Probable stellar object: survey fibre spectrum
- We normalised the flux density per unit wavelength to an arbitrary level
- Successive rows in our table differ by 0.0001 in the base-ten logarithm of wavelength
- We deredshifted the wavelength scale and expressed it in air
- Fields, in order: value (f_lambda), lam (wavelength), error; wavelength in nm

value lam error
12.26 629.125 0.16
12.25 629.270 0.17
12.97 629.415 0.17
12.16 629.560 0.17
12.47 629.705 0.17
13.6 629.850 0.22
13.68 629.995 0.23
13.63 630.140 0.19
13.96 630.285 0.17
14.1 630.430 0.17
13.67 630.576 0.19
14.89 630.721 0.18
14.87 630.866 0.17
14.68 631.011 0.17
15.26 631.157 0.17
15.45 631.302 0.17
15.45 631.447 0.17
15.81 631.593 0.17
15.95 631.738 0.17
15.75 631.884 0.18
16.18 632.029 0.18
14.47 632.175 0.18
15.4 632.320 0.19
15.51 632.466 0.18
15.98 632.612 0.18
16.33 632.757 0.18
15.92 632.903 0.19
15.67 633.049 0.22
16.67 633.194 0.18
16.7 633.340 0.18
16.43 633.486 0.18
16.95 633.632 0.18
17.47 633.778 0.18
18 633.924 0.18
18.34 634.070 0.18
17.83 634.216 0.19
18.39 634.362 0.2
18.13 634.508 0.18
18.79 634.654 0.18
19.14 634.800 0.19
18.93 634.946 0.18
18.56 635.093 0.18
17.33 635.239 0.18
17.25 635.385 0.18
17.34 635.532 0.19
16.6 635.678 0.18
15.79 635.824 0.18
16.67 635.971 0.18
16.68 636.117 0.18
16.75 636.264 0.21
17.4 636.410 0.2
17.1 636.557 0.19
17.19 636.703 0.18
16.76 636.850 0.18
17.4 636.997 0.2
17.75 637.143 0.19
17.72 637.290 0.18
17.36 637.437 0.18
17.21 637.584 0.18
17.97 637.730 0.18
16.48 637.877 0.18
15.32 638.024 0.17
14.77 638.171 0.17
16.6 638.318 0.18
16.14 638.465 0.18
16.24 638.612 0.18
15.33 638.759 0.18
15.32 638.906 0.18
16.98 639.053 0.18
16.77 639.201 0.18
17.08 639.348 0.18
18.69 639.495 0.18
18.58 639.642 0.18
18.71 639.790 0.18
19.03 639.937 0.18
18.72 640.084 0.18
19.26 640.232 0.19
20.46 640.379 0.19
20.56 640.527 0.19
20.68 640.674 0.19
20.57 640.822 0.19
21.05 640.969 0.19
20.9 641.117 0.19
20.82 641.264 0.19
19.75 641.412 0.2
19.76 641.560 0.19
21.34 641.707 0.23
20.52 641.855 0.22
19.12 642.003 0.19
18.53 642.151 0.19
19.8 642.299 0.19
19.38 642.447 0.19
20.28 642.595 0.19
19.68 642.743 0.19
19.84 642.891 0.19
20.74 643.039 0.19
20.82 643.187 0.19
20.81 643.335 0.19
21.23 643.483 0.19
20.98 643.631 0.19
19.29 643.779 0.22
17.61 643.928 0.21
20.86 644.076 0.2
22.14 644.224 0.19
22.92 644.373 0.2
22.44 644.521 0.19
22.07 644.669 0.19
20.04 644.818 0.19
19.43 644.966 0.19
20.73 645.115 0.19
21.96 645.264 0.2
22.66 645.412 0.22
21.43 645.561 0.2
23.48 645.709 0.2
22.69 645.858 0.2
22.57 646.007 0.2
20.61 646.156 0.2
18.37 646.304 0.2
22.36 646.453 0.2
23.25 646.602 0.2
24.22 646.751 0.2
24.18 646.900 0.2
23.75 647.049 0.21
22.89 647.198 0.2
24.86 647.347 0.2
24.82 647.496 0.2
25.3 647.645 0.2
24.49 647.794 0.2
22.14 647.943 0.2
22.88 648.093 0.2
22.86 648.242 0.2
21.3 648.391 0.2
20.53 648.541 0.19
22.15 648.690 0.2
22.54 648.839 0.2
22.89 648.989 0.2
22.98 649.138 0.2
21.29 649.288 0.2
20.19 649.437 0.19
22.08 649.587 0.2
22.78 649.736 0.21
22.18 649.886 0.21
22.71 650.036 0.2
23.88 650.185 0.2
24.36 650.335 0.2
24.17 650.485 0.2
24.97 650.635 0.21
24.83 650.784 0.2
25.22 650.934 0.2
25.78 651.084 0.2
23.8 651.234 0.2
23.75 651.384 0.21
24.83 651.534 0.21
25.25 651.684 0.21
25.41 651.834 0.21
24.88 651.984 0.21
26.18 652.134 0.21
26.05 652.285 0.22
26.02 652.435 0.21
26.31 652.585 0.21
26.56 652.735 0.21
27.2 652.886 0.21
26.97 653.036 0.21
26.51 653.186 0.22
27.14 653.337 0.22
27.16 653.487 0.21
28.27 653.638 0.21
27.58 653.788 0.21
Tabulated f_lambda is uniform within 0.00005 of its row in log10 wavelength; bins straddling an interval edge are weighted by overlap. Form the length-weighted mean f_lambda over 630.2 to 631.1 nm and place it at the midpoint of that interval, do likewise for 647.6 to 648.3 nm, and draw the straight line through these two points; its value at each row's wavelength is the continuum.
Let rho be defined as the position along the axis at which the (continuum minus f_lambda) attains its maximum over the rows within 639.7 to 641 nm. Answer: 640.084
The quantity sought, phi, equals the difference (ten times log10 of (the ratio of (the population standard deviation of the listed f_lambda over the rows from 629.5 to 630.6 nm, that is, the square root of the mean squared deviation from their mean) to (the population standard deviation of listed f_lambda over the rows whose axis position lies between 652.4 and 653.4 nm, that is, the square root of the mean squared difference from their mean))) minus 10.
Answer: -8.0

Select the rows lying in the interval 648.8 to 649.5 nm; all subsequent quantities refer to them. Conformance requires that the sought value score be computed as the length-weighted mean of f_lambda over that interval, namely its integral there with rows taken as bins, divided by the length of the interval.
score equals 22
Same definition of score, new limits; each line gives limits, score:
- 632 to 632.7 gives 15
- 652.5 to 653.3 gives 27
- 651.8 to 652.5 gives 26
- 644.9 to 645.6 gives 21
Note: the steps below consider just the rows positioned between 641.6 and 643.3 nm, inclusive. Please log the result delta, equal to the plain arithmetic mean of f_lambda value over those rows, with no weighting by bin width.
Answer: 20.0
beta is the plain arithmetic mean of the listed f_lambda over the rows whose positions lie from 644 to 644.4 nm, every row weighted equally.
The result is 22.0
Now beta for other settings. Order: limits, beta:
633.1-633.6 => 16.6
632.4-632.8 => 15.9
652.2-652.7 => 26.1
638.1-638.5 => 15.8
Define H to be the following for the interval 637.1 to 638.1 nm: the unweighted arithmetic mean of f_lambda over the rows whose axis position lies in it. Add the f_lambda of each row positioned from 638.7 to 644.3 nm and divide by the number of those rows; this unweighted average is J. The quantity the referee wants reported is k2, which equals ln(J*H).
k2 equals 5.81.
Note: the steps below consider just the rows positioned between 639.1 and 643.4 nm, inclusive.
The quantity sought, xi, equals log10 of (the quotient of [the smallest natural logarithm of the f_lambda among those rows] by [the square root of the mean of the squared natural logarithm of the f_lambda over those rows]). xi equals -0.024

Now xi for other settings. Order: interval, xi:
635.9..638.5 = -0.021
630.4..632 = -0.016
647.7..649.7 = -0.013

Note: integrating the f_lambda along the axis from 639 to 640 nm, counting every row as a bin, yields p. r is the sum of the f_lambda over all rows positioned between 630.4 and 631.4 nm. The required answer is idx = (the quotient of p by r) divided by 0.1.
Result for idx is 1.7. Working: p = 18.0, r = 103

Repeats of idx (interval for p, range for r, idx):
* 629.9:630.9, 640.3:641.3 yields 1.0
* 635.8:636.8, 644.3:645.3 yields 1.1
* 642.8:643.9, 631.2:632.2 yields 2.1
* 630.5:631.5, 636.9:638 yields 1.2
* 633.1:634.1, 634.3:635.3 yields 1.3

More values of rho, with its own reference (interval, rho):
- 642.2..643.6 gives 642.447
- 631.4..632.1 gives 631.447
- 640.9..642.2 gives 642.151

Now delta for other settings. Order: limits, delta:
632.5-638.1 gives 17.2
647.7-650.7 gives 22.7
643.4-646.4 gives 21.2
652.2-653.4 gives 26.6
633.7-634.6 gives 18.0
